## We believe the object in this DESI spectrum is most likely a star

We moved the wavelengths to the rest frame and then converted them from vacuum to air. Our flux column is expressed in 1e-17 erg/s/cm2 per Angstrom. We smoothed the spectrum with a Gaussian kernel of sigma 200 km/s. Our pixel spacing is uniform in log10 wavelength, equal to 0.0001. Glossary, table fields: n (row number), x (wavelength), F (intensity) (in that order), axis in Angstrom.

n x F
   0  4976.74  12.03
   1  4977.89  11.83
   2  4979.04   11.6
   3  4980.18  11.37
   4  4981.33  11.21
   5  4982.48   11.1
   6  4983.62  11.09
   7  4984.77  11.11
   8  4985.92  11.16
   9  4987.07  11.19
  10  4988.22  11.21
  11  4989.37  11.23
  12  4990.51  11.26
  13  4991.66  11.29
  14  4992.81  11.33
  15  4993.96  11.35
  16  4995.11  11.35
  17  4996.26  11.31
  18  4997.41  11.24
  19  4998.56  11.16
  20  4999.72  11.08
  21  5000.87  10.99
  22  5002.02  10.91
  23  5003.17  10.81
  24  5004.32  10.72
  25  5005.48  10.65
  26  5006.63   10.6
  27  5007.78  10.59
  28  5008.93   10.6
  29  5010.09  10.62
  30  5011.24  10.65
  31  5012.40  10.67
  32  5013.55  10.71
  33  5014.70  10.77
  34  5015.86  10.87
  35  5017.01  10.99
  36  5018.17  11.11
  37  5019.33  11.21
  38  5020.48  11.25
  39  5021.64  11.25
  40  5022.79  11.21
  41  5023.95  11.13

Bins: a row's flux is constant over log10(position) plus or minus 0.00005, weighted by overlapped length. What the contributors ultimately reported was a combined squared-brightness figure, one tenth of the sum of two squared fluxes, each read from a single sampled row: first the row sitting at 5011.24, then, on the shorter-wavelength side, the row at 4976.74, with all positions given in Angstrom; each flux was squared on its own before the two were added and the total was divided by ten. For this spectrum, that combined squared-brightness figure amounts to 25.8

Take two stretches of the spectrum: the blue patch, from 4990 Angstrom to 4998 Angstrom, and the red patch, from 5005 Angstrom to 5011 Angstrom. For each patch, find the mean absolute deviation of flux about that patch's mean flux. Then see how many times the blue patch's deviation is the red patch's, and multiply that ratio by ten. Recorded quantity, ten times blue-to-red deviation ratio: 19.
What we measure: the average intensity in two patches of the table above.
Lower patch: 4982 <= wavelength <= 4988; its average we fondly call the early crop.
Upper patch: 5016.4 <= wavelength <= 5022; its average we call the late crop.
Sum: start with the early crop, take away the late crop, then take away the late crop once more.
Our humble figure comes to -11.2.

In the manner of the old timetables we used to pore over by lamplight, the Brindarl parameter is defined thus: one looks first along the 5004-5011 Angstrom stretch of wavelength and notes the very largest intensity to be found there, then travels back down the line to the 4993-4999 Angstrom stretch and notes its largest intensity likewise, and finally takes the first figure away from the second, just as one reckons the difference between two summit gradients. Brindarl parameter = 0.63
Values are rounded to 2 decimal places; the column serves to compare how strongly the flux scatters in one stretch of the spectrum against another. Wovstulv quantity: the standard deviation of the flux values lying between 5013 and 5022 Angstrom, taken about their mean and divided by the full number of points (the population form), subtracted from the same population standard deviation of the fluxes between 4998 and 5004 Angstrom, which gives -0.08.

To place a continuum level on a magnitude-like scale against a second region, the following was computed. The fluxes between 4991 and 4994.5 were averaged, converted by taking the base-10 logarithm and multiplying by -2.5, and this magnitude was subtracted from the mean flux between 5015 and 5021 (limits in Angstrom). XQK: 13.7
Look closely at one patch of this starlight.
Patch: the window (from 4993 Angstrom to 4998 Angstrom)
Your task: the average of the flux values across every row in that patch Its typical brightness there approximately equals 11.3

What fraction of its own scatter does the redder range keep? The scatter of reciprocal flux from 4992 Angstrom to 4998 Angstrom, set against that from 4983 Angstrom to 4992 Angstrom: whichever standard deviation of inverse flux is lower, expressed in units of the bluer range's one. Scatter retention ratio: 0.6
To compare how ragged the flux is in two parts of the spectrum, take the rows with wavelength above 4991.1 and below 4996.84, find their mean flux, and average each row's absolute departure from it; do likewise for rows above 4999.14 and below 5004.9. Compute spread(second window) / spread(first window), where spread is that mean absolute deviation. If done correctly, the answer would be 5.3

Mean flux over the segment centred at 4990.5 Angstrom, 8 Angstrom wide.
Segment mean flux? 11.27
